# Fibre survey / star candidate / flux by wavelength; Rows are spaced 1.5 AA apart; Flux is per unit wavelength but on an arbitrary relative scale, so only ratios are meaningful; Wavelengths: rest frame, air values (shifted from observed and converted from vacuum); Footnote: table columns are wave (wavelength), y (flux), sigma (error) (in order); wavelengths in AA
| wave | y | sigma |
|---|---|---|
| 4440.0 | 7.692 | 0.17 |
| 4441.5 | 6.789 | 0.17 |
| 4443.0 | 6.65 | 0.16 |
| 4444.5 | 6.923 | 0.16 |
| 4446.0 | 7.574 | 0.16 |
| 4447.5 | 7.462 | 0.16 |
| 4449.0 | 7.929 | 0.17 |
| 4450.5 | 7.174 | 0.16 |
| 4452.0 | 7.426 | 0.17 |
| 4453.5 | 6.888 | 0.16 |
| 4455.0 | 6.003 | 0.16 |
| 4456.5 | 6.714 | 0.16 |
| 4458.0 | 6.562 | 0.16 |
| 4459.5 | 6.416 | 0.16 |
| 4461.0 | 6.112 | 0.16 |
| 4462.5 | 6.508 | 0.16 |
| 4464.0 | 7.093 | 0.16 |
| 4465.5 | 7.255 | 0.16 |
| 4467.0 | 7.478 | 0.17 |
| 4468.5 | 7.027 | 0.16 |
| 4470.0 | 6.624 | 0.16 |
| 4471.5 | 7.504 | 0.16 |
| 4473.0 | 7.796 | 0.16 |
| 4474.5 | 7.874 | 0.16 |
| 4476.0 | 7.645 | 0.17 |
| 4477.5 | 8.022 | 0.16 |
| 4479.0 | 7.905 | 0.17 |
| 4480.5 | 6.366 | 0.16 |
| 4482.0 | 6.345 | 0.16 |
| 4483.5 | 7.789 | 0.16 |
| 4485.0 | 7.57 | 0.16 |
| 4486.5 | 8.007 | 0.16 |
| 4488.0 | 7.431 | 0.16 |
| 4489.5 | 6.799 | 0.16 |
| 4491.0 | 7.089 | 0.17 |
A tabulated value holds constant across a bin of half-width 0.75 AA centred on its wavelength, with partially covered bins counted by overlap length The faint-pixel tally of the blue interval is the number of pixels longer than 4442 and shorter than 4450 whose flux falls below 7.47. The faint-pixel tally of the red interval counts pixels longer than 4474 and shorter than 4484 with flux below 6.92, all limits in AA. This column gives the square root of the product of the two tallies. 2.4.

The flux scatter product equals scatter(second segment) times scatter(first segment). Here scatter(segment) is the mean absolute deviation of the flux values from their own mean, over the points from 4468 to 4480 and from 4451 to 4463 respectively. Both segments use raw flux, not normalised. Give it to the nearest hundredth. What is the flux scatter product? 0.12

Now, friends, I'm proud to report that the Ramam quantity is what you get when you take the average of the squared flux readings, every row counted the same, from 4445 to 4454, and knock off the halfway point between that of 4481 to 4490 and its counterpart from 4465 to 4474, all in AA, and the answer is 1.4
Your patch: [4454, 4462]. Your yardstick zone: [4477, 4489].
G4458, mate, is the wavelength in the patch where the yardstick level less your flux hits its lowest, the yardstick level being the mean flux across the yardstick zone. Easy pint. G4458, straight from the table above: 4456.5 AA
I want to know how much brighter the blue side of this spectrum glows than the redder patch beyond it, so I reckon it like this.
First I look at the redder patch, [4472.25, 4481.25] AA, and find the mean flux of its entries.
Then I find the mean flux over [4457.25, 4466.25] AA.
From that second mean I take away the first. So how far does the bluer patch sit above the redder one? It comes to -0.94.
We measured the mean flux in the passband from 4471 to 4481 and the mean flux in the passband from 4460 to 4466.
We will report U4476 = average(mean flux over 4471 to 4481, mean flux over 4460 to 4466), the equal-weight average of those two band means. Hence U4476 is 7.16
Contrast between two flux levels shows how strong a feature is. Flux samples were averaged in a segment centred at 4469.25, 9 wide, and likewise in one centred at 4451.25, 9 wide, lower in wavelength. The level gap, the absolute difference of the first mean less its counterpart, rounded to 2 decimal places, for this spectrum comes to 0.13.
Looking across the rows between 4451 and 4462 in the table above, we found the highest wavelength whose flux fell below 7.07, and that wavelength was 4461.0 AA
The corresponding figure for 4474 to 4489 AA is 4482.0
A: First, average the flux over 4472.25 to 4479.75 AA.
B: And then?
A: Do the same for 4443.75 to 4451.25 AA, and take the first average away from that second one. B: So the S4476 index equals -0.4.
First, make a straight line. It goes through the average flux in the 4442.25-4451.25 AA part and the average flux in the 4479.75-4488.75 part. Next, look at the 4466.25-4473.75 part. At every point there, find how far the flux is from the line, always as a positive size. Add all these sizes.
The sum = 1.9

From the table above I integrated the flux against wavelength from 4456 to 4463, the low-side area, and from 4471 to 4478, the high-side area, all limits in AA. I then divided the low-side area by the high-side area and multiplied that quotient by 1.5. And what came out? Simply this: 1.2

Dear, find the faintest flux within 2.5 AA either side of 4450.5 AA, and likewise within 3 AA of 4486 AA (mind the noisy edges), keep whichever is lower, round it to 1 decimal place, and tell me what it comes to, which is 7.2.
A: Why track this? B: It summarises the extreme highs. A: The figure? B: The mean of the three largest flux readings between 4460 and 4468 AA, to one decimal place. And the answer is 7.3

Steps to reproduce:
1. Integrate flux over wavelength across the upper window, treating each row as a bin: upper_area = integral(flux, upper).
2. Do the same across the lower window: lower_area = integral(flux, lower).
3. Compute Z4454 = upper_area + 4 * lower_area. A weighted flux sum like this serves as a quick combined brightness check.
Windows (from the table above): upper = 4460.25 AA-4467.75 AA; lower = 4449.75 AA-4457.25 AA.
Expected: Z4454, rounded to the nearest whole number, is 257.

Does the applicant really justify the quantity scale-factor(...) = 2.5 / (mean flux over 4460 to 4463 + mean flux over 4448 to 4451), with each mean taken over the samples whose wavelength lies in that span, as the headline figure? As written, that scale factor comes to 0.180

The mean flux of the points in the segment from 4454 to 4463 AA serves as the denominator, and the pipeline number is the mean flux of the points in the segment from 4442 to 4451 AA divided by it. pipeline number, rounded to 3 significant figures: 1.14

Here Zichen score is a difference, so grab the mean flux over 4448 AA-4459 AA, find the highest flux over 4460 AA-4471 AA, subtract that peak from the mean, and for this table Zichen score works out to -0.52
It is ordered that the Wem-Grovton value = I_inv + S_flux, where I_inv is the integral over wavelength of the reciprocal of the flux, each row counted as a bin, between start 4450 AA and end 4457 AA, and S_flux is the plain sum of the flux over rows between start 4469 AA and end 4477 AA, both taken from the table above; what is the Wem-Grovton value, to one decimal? 38.5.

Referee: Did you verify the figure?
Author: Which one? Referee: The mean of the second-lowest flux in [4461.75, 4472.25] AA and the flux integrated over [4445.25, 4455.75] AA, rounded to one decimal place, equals 41.2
